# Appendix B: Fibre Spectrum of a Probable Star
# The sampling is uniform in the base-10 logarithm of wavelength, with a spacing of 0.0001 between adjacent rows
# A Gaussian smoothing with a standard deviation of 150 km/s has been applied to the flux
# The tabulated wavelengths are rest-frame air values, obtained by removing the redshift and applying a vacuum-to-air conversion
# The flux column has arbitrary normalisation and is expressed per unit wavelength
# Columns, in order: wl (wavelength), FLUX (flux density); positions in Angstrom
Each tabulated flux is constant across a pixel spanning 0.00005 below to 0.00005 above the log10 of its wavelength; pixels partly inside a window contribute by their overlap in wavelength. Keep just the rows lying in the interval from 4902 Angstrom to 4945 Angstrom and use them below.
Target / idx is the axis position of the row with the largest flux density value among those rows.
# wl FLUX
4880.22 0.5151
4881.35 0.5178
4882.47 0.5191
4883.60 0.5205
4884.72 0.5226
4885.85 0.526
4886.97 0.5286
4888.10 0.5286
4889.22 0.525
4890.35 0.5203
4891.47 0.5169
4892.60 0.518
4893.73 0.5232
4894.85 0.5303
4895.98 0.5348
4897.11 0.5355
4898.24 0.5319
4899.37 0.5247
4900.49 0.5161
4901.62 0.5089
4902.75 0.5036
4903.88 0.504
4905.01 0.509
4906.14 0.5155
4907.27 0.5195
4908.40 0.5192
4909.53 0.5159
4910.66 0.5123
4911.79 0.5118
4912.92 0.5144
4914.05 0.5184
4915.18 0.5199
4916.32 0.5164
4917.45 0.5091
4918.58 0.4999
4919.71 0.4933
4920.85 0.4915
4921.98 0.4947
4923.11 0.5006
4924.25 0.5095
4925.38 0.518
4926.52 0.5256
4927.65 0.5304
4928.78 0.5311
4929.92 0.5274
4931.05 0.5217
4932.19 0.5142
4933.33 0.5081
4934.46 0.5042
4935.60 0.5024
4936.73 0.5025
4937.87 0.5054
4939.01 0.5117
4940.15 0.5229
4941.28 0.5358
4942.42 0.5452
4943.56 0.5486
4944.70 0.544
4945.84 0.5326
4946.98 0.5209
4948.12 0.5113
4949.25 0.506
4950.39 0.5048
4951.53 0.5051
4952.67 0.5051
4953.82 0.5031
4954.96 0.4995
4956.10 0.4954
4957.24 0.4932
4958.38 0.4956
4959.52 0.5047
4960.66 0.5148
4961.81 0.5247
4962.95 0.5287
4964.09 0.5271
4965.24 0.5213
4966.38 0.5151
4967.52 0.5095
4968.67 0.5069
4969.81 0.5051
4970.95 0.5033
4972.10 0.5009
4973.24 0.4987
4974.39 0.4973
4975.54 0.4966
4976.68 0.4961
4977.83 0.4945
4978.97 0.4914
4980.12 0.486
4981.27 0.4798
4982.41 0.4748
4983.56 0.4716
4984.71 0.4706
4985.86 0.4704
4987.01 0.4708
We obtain 4943.56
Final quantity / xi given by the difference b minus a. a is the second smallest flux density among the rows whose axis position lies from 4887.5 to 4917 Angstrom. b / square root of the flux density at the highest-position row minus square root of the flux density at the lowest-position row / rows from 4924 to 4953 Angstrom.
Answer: -0.507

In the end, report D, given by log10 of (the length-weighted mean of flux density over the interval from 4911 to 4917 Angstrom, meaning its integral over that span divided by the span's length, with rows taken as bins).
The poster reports -0.288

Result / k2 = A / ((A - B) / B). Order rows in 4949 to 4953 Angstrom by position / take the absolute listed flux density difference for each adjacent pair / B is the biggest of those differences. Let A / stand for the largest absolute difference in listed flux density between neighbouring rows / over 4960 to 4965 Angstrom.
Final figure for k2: 0.001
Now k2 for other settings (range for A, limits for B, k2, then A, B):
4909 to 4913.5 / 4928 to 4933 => -0.007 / 0.004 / 0.0075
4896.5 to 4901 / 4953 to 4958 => 0.008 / 0.009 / 0.0041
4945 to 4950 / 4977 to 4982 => 0.013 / 0.012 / 0.0062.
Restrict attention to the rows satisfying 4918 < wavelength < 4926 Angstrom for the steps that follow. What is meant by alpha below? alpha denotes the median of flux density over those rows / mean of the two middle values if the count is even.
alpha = 0.500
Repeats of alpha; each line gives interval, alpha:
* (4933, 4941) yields 0.505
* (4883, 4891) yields 0.525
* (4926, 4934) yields 0.526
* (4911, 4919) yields 0.514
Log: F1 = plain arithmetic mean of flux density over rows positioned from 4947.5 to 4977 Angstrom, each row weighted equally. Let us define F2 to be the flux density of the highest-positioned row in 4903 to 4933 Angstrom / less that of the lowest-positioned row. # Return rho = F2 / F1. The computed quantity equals 0.020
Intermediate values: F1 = 0.507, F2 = 0.01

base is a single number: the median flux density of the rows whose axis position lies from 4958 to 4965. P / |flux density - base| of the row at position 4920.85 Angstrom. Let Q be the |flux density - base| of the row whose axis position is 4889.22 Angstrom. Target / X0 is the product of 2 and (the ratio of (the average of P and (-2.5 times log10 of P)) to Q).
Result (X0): 743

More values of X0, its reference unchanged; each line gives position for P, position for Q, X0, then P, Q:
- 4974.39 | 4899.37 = 837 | 0.022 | 0.005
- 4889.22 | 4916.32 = 1703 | 0.005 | 0.003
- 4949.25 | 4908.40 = 8487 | 0.014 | 0.001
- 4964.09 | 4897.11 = 339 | 0.007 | 0.016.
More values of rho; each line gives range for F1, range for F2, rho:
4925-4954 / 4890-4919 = -0.039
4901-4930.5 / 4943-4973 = -0.093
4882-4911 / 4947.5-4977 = -0.029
